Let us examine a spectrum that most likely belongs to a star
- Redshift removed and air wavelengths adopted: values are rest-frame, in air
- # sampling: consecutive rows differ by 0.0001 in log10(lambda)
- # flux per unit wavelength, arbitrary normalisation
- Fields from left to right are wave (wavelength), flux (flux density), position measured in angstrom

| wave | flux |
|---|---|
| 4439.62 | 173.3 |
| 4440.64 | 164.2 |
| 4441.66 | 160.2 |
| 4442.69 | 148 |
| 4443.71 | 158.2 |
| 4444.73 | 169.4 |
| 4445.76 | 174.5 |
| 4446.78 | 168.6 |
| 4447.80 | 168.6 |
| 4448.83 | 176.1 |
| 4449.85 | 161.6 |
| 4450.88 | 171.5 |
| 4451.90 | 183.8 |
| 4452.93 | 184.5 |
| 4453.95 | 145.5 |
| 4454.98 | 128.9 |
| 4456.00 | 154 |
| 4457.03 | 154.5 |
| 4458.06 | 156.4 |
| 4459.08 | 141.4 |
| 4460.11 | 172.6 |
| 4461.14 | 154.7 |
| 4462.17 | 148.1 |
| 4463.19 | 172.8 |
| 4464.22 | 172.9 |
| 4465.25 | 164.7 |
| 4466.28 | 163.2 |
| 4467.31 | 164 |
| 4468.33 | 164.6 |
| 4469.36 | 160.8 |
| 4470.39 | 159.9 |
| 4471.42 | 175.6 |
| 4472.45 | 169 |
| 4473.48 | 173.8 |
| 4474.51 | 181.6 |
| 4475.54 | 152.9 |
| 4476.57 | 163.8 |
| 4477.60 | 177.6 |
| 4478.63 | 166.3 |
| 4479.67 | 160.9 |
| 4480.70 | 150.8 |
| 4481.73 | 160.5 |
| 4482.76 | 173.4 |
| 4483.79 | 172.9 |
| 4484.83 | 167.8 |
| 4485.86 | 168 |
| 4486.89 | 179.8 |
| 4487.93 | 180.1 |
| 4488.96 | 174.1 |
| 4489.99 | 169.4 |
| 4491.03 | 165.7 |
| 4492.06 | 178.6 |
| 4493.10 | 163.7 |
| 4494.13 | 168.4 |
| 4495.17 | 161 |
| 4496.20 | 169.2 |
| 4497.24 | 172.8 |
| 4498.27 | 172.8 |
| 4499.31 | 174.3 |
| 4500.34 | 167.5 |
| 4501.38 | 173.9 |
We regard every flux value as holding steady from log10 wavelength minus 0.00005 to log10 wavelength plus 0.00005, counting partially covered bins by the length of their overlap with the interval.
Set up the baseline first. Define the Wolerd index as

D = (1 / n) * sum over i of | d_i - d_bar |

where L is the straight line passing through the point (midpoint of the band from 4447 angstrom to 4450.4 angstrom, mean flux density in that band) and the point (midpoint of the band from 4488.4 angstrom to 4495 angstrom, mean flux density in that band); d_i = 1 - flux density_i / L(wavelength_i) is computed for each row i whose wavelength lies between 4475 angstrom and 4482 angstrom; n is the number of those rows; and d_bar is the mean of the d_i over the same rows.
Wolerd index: 0.038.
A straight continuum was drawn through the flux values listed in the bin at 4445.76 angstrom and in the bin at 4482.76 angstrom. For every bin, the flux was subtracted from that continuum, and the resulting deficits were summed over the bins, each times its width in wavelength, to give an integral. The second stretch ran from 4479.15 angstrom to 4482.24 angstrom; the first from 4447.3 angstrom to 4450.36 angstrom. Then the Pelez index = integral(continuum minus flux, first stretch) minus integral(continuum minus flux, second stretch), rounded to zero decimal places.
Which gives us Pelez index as -32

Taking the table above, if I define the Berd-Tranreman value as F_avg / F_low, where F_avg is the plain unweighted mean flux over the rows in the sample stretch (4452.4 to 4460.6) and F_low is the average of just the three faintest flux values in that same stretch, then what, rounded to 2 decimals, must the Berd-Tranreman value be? 1.12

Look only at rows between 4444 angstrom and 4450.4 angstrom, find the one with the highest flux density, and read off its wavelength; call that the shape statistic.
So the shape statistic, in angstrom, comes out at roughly 4448.83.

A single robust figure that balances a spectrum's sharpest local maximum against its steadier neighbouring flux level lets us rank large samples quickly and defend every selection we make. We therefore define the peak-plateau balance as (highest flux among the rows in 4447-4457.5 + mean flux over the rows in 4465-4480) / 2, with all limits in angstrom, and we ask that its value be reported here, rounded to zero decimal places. 176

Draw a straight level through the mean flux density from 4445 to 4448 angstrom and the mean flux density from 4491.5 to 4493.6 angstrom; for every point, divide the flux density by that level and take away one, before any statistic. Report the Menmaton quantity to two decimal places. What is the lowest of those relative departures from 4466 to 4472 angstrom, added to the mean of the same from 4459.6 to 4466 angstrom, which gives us -0.10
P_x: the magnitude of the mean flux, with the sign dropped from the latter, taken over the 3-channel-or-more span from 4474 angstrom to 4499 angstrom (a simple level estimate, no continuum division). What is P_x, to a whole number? 169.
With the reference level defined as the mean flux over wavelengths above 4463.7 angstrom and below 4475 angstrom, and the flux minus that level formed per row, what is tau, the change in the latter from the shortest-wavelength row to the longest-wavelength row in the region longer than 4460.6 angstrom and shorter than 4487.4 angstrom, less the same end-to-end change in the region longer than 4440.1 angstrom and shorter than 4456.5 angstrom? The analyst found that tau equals 35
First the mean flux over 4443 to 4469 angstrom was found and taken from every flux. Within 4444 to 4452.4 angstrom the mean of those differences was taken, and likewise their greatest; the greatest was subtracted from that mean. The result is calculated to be -12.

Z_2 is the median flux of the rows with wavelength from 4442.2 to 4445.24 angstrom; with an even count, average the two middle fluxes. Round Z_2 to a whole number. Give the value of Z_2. 158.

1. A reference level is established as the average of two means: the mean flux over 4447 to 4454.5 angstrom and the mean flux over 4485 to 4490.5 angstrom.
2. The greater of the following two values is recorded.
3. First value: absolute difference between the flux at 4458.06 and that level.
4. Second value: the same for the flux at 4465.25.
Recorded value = 16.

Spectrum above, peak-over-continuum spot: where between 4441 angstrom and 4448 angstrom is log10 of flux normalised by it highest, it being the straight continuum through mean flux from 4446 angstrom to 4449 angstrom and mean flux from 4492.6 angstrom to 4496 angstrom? 4445.76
